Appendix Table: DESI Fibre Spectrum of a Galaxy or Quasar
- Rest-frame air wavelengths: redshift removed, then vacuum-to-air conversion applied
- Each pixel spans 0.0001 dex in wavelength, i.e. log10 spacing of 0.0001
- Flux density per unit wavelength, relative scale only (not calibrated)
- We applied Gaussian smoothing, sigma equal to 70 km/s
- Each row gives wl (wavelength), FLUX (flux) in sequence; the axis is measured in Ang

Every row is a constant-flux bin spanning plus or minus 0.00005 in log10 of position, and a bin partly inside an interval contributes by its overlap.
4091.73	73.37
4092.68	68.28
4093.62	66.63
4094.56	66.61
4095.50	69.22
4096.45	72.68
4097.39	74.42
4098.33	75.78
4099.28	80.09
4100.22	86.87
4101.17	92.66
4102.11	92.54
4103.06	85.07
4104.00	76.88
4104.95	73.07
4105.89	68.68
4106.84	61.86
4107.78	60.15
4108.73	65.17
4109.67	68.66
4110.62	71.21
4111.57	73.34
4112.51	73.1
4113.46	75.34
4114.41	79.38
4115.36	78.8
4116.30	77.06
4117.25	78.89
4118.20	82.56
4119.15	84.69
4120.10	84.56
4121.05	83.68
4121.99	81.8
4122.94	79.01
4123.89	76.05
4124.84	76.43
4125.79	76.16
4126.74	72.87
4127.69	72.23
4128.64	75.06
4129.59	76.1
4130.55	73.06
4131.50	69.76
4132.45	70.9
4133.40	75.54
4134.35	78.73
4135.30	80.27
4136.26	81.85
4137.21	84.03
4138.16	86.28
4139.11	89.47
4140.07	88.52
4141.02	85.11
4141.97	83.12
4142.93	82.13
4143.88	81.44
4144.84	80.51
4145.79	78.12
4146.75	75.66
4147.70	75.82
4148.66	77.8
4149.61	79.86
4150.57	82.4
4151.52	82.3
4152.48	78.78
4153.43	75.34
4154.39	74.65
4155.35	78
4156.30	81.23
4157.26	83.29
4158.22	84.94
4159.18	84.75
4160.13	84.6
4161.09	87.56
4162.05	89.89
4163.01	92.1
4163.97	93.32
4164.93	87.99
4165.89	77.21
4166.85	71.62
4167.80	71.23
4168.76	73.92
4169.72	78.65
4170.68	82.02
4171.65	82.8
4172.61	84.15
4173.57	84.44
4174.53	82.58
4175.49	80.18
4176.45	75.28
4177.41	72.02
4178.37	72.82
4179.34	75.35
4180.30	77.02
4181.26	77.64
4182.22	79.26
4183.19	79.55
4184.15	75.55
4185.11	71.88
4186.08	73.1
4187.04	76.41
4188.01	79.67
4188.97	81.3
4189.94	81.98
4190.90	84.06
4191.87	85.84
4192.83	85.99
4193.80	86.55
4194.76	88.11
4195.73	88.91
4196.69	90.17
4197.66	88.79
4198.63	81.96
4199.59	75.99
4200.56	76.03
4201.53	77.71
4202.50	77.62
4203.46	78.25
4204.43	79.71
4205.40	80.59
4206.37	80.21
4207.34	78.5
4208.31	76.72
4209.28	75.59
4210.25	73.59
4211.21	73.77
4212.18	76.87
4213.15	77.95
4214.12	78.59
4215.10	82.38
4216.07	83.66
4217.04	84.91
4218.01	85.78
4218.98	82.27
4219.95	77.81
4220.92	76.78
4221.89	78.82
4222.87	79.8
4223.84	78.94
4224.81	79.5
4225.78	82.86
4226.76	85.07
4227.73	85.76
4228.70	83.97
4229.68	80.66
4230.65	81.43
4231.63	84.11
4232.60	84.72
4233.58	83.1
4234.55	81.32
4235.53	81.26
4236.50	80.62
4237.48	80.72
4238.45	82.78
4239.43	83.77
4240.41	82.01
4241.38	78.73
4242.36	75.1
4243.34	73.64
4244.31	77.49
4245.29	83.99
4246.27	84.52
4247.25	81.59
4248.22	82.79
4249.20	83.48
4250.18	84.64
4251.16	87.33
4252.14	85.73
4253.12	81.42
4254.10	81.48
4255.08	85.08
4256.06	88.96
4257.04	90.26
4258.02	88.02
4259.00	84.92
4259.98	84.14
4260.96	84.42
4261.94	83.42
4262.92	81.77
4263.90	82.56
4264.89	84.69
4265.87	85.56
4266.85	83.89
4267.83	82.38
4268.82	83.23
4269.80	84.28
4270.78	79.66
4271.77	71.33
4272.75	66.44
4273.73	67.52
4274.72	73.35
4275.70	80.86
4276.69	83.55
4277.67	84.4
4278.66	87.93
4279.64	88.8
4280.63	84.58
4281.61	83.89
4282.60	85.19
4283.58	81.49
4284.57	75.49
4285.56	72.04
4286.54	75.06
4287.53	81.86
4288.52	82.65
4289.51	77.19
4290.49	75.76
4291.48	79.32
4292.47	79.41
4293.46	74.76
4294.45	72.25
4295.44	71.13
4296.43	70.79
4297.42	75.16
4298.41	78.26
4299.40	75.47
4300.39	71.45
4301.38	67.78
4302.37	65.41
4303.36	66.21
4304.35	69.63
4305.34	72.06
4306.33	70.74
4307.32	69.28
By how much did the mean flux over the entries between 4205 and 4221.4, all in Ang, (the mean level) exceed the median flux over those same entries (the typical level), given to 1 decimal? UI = 0.7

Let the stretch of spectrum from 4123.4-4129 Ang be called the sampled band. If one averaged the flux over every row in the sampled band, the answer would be 74.8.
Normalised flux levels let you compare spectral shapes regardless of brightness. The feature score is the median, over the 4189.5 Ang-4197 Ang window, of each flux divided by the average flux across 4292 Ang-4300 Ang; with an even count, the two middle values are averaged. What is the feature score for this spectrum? 1.16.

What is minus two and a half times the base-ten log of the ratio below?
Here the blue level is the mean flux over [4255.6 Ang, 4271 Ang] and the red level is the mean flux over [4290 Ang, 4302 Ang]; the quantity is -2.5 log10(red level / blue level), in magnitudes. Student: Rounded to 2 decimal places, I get 0.14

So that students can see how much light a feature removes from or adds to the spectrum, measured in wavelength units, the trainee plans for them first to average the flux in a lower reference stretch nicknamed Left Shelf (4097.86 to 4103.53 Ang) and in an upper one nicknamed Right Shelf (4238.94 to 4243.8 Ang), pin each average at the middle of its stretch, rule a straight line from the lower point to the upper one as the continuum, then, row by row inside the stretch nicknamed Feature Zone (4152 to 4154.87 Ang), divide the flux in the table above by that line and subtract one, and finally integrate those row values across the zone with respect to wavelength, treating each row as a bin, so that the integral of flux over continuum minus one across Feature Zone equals -0.23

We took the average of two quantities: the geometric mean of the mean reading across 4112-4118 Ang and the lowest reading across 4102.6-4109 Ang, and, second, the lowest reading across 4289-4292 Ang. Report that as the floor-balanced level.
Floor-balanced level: 72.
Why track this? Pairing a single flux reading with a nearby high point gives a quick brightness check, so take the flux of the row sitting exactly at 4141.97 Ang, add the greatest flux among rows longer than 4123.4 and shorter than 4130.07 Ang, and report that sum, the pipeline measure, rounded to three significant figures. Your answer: 160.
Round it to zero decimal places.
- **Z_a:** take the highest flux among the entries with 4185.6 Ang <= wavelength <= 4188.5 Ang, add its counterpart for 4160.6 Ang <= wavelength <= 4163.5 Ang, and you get 172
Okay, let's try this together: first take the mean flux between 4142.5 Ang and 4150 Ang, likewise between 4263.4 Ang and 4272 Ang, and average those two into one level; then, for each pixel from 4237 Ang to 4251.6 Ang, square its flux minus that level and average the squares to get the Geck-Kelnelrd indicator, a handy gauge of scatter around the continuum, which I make 14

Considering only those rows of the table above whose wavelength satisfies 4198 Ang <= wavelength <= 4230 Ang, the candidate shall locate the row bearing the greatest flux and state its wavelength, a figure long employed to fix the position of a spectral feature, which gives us 4218.01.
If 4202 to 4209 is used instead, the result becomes 4205.40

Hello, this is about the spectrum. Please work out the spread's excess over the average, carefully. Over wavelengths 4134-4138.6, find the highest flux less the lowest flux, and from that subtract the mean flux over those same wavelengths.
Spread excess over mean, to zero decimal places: -75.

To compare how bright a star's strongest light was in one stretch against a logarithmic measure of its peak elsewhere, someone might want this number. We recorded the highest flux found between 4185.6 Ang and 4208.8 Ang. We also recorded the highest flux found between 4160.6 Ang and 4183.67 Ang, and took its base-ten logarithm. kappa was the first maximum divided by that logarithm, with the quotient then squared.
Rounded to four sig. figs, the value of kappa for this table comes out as 2095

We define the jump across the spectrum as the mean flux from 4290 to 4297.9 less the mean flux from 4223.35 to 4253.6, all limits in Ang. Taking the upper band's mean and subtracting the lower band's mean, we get -7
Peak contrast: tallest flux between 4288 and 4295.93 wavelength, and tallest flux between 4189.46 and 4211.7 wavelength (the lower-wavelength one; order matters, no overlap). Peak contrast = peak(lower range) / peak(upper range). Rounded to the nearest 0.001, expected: 1.091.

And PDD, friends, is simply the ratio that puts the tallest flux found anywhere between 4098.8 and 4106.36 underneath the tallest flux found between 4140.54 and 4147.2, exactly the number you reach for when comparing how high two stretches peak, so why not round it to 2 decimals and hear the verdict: 0.92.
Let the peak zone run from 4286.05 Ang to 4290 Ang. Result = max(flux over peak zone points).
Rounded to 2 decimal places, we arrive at 82.65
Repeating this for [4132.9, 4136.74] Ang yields 81.85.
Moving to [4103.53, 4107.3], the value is 76.88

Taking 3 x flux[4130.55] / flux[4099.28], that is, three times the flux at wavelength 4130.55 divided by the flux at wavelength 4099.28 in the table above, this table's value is 2.74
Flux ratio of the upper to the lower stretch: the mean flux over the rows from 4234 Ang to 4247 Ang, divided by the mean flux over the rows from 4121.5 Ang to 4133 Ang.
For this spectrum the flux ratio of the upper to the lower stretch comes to 1.07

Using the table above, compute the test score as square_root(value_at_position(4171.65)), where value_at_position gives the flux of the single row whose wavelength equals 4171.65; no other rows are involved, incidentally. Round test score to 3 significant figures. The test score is 9.10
